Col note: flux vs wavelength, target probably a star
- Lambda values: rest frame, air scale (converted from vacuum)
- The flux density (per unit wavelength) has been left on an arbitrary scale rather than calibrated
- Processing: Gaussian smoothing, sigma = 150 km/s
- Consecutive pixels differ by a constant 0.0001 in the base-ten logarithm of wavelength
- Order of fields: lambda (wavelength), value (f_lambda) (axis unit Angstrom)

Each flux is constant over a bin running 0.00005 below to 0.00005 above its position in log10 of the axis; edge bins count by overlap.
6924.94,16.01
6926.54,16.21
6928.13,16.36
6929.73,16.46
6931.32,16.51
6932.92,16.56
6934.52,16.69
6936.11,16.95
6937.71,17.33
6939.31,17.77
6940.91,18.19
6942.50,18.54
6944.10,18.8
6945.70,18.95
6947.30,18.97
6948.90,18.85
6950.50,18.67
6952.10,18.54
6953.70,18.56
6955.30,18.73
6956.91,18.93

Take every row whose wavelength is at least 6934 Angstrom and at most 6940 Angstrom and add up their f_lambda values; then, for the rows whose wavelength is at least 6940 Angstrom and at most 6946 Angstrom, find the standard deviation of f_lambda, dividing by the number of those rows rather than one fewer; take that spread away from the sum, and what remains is 68.5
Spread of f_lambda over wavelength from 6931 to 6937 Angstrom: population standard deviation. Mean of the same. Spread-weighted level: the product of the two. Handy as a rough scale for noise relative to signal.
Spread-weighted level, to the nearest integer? 3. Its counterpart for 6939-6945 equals 7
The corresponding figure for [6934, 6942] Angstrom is 9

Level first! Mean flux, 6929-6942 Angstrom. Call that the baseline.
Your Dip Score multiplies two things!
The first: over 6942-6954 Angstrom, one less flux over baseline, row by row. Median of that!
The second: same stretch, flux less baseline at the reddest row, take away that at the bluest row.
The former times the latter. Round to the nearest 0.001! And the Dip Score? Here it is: -0.002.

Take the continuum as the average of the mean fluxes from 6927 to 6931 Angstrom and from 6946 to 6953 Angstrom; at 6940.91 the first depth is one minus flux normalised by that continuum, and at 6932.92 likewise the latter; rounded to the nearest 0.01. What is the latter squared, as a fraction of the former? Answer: -0.10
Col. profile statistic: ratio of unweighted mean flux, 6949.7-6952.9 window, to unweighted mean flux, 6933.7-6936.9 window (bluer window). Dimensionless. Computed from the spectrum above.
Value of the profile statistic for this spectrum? 1.11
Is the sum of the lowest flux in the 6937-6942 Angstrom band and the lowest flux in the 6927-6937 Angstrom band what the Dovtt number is 33.7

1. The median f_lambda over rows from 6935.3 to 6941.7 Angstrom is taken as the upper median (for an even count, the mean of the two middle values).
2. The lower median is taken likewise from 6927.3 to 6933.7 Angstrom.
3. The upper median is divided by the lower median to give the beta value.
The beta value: 1.06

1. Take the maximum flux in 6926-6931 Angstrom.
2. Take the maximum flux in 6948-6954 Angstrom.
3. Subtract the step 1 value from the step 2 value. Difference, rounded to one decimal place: 2.4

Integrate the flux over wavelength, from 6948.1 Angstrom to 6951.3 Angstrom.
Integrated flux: 60.0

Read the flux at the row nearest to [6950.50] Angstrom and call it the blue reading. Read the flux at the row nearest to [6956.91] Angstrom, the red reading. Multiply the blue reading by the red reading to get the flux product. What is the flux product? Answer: 353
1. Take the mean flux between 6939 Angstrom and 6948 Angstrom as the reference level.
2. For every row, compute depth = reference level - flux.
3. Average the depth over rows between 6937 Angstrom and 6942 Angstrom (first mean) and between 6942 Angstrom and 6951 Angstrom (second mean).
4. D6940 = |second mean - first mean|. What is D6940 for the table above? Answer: 1.0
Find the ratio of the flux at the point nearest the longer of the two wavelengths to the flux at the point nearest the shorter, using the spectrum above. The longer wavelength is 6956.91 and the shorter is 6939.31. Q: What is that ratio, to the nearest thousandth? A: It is 1.065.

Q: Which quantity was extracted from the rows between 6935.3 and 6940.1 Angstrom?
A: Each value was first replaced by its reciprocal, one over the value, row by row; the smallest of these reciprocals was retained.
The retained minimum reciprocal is 0.0563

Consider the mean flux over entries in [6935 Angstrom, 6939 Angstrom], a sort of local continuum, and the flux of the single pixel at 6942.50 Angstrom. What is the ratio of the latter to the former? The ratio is 1.08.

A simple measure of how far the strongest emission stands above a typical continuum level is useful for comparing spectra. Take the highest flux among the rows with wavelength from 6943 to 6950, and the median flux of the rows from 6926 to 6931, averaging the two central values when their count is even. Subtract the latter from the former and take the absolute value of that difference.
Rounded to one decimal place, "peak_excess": 2.6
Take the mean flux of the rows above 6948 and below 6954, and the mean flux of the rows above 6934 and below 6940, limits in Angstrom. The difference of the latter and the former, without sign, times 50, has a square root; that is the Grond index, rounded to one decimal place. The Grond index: 8.6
